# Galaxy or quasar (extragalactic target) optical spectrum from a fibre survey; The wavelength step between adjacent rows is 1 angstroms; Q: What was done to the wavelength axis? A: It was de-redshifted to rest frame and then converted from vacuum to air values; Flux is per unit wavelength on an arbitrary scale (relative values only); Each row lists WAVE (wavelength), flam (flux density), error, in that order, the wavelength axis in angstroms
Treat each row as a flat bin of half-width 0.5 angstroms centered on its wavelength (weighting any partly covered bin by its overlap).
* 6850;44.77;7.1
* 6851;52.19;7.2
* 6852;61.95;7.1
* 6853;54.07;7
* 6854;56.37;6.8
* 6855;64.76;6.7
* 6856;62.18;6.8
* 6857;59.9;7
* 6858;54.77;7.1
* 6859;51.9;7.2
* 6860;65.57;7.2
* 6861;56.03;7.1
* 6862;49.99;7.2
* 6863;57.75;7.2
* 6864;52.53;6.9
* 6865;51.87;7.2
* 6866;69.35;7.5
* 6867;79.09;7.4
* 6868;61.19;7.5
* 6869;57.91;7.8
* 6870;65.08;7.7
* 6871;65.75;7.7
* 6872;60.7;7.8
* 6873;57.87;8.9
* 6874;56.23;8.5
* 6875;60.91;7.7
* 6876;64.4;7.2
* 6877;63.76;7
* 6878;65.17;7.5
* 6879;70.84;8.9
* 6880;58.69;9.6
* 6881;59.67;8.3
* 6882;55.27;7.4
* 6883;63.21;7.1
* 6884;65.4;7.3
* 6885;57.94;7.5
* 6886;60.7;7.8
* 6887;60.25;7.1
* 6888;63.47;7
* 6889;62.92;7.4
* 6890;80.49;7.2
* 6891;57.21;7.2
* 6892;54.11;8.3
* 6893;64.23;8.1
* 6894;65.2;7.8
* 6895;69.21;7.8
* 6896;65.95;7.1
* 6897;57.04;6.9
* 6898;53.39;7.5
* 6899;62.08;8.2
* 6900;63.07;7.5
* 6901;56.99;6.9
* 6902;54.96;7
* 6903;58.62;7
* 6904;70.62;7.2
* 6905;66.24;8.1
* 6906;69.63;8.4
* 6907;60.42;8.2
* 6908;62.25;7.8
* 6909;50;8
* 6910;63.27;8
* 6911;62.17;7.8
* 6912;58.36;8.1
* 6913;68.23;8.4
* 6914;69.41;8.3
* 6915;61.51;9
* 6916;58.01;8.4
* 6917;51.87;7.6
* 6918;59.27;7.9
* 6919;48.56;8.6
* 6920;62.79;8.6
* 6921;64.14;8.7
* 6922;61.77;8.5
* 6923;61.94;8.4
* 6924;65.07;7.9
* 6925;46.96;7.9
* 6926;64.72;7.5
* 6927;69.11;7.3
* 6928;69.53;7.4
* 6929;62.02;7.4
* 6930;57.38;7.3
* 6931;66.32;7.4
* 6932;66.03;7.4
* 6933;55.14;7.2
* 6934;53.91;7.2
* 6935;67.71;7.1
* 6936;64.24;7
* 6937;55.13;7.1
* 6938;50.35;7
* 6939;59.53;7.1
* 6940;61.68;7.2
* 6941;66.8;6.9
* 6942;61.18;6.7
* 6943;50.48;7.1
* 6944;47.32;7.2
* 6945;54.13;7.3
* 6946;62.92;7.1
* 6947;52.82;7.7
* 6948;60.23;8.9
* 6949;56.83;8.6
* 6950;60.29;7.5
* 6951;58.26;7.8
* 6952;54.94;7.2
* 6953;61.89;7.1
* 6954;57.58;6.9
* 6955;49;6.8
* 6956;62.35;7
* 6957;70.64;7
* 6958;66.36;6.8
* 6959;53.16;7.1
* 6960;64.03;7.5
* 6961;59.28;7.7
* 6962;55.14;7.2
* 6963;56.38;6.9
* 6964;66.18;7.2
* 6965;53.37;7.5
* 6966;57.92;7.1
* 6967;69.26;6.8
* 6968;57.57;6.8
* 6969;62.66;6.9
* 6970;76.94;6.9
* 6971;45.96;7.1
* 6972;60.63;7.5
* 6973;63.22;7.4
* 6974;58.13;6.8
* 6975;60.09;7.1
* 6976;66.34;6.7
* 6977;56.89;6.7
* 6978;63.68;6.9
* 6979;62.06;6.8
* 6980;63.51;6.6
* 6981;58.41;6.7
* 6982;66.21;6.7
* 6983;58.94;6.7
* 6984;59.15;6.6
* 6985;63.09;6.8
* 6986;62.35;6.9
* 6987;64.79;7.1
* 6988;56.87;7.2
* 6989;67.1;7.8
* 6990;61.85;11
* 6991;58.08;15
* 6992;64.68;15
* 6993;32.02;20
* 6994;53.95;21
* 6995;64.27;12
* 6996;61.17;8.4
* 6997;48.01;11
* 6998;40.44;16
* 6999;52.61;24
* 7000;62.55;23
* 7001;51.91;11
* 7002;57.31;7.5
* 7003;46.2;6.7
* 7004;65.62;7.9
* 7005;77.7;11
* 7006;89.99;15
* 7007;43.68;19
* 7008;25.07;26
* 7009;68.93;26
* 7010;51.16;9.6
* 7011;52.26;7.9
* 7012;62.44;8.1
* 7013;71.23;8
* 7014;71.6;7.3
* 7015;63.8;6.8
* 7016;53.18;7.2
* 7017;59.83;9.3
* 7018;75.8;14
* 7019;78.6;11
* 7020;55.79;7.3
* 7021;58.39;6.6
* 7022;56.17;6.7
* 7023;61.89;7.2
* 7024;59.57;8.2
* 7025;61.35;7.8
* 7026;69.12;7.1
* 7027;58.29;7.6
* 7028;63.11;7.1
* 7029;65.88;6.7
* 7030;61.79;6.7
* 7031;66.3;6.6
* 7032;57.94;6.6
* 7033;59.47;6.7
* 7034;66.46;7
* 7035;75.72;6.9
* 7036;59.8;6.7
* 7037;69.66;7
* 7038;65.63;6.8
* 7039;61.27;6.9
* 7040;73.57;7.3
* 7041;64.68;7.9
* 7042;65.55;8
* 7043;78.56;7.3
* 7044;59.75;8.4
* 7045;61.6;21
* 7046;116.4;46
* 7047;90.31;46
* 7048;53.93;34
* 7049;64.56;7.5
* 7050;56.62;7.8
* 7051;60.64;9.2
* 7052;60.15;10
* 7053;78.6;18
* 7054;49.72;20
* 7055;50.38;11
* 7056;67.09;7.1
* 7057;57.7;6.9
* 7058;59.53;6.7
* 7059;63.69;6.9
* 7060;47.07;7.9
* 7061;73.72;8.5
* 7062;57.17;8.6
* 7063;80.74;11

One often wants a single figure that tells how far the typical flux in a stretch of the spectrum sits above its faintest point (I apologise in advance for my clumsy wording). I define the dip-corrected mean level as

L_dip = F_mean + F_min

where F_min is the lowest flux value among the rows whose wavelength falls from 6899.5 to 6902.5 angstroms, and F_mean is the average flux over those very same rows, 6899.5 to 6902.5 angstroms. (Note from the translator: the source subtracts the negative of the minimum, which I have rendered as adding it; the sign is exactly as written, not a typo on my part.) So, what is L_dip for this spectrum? 113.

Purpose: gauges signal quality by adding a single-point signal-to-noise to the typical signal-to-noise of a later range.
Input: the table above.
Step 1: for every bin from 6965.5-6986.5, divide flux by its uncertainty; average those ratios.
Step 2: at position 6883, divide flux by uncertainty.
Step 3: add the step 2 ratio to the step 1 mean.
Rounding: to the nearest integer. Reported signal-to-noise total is 18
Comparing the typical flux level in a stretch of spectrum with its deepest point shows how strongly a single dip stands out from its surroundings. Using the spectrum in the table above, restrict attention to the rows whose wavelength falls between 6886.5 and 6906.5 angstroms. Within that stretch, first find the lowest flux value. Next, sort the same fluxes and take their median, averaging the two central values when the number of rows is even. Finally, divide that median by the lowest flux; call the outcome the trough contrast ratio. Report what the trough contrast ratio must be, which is 1.18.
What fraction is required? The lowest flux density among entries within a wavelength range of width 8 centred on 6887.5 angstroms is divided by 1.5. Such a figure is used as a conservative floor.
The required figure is 38.1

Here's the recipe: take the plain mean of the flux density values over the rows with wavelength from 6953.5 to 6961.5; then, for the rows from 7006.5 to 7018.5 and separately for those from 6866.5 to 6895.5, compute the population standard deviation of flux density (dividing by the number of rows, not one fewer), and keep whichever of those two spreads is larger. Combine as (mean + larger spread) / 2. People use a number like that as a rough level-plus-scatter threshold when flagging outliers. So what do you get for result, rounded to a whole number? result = 37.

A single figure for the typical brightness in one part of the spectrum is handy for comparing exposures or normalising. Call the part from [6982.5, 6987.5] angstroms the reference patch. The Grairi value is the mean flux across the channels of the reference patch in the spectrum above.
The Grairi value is 61.7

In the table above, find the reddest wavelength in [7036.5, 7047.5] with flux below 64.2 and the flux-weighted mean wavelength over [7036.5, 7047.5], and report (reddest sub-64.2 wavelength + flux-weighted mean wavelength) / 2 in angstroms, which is 7043.7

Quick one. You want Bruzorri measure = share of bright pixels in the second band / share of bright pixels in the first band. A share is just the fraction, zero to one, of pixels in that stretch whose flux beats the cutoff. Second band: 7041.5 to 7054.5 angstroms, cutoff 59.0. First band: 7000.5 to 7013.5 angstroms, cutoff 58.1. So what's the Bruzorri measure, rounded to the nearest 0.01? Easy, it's 1.67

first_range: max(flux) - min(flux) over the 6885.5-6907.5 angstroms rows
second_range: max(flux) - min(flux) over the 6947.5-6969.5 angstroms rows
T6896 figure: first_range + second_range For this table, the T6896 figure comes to 49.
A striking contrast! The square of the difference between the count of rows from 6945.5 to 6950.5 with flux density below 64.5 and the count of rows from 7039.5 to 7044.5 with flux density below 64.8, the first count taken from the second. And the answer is 9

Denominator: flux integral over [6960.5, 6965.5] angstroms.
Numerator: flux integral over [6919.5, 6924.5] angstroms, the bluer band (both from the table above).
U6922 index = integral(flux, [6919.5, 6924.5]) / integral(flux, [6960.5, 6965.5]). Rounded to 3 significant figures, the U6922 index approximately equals 1.09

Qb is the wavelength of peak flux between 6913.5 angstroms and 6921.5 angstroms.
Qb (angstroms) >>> 6914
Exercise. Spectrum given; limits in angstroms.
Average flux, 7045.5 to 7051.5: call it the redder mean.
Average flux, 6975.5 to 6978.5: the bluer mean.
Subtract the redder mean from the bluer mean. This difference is -11.4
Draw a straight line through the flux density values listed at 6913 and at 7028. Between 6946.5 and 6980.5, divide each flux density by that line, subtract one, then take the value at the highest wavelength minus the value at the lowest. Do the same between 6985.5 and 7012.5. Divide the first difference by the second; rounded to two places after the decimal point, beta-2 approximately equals 9.66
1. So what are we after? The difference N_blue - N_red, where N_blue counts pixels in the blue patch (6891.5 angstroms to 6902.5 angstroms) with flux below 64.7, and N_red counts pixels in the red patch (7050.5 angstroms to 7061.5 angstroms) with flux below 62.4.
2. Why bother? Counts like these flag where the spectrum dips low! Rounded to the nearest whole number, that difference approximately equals 1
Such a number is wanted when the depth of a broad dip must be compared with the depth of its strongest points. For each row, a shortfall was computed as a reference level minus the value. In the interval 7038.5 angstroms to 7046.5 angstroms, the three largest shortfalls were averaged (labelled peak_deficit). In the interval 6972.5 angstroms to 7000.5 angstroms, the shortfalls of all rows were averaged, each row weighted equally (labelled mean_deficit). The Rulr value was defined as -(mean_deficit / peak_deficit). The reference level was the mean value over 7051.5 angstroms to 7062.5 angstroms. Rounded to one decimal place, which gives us 3.4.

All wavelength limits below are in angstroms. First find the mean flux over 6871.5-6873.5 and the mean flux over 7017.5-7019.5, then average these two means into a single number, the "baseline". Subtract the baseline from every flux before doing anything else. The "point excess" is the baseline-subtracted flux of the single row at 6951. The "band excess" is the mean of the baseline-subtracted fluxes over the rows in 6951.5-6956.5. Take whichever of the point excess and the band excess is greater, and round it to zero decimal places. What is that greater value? -10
